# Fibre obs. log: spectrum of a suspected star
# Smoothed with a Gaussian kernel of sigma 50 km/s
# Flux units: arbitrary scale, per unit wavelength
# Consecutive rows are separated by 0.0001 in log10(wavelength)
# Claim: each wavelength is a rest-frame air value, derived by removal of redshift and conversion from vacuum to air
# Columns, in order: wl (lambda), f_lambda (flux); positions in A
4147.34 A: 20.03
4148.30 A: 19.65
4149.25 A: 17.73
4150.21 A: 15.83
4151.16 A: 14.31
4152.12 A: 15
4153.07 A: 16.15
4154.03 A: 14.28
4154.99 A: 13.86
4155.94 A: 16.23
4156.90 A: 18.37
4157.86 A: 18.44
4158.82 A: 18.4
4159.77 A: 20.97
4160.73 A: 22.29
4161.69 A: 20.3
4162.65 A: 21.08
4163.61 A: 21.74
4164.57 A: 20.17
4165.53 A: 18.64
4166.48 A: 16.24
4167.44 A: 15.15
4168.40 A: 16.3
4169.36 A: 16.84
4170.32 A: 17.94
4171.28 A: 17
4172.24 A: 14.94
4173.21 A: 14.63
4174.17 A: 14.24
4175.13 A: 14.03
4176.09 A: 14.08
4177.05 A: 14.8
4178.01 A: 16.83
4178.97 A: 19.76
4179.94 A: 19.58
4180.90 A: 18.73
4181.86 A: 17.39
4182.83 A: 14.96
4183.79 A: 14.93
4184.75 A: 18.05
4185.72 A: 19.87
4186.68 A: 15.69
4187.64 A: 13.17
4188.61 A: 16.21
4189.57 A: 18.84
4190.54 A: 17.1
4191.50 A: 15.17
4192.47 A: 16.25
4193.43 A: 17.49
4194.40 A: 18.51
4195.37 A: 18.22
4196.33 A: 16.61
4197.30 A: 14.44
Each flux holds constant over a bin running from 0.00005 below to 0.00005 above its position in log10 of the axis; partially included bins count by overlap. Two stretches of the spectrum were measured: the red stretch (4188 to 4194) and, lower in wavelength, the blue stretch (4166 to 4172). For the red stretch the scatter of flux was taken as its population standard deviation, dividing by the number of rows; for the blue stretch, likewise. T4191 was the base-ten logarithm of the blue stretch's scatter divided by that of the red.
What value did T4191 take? -0.13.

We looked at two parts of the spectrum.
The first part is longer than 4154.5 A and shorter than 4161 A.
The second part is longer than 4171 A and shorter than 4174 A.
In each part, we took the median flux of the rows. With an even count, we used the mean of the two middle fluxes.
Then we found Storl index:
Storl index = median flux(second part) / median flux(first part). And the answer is 0.81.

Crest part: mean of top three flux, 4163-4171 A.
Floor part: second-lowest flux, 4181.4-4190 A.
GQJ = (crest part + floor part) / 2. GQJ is 17.6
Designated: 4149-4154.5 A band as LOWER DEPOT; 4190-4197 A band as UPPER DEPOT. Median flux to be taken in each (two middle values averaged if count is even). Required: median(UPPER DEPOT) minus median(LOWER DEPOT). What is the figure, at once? 1.7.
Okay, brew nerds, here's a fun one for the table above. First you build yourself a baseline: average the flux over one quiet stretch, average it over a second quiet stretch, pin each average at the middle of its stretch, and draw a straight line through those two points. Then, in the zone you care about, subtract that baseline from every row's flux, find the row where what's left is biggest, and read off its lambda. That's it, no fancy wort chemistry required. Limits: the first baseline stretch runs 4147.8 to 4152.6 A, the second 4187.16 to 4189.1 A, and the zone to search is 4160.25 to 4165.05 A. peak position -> 4160.73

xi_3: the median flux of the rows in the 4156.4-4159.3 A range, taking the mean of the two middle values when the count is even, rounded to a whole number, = 18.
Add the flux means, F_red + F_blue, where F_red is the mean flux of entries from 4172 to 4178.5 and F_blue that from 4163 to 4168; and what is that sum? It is 33.2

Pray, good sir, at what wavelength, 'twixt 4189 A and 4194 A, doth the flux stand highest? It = 4189.57 A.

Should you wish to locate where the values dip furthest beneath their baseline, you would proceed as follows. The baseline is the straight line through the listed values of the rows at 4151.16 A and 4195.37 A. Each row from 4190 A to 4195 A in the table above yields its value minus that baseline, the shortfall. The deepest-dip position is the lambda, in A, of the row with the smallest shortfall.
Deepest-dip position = 4191.50 A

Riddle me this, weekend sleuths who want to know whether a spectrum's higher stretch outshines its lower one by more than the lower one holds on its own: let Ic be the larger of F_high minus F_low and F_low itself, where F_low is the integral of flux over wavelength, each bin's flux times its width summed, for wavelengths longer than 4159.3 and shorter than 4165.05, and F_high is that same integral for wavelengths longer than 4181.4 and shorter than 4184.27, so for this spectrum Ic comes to 121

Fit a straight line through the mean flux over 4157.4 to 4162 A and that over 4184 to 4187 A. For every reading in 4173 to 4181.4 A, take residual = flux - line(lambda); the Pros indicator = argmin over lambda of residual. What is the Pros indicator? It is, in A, 4175.13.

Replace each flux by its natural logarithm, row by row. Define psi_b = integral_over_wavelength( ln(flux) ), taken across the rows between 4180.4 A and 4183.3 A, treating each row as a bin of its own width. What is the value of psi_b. 8.2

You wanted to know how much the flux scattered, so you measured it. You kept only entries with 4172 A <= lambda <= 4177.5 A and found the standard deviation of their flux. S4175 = 0.4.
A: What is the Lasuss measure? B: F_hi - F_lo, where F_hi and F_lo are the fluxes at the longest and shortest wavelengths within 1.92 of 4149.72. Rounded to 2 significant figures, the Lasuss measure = -5.3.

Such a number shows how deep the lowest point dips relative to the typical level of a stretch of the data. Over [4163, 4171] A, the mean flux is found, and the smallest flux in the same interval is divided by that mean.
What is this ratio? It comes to 0.85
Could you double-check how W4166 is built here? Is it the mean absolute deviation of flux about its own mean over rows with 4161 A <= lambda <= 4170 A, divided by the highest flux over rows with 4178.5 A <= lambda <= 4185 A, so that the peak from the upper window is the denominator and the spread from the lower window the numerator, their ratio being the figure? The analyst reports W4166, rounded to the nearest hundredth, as 0.11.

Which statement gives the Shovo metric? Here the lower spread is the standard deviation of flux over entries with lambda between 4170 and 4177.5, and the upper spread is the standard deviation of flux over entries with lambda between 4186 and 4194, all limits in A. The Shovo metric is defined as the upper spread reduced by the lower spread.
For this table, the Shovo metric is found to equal 0.2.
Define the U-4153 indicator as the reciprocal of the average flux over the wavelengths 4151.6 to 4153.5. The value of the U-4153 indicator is 0.064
